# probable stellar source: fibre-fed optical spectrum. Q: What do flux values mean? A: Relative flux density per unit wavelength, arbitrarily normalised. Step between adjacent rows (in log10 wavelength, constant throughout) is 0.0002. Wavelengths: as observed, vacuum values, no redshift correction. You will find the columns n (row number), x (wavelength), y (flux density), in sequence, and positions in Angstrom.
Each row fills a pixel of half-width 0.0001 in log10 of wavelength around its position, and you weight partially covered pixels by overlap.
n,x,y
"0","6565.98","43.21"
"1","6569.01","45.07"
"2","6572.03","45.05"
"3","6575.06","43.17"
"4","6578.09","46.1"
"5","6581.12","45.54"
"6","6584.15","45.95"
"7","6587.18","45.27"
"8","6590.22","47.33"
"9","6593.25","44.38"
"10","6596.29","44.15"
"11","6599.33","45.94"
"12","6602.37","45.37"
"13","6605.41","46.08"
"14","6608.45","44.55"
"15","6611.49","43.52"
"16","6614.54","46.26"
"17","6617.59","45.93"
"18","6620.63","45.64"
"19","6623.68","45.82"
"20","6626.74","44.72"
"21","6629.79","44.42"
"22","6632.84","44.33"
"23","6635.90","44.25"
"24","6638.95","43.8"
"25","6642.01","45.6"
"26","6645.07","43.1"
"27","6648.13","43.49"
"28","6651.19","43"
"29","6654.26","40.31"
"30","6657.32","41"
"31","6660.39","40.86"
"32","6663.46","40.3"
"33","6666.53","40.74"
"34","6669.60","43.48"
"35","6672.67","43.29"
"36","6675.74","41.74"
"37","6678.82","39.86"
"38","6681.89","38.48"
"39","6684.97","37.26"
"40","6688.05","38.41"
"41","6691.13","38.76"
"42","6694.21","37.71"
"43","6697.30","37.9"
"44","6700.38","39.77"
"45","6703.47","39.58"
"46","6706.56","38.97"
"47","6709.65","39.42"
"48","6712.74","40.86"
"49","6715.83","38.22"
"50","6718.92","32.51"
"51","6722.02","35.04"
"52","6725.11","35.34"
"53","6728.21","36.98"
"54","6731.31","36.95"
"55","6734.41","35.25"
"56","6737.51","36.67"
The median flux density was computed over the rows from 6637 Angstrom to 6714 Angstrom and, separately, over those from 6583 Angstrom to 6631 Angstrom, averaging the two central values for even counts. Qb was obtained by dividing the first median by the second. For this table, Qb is 0.886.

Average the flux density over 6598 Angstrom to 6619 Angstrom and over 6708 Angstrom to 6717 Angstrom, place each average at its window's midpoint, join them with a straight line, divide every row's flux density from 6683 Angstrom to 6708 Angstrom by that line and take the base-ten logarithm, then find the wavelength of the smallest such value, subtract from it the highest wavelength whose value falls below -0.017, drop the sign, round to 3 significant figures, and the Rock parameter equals 12.3 Angstrom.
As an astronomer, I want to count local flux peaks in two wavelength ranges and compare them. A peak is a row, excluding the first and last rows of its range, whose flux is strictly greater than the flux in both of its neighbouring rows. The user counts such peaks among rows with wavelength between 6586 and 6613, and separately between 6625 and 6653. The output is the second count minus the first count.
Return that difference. -1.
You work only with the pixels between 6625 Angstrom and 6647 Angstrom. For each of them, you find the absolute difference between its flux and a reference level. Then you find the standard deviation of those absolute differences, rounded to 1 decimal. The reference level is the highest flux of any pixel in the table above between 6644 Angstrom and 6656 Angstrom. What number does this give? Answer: 0.6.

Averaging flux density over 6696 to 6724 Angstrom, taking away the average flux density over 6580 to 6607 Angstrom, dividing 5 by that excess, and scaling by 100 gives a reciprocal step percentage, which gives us -66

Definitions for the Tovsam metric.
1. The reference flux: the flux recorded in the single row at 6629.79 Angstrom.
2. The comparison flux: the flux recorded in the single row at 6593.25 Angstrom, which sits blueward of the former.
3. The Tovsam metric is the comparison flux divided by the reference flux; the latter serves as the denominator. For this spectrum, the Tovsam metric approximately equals 1.00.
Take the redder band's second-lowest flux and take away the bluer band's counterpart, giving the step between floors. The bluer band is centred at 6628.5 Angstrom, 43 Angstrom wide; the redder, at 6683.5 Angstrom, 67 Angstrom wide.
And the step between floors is -6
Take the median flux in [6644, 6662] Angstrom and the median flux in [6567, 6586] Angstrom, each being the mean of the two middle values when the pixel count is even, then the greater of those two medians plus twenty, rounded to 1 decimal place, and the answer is 65.3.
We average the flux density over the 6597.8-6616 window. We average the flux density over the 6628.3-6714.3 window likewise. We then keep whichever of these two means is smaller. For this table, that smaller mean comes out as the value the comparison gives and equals 41.1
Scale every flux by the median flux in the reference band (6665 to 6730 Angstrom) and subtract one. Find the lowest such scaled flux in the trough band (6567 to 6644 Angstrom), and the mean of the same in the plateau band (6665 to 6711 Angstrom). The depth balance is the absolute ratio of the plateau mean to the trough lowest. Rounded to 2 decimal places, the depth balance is 0.21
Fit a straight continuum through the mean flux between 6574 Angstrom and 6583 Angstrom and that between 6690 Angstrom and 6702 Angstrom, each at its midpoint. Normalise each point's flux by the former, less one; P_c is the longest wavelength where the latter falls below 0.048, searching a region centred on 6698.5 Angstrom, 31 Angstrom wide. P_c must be 6709.65 Angstrom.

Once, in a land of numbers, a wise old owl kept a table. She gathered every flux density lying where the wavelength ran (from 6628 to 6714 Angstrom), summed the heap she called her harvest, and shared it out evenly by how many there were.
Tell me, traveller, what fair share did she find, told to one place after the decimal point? 41.1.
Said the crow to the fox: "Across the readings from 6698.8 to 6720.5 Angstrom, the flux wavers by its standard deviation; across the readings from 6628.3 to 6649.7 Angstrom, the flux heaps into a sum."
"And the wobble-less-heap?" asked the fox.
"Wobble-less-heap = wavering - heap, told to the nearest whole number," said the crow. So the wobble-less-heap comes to -306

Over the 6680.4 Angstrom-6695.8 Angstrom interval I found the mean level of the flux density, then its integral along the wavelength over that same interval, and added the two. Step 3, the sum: 625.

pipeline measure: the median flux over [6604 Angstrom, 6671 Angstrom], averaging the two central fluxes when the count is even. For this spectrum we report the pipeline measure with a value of 44.0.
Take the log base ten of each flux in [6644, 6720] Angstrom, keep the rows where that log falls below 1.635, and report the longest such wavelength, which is 6718.92 Angstrom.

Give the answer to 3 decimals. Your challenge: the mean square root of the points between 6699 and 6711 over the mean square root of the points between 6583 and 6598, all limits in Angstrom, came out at 0.932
